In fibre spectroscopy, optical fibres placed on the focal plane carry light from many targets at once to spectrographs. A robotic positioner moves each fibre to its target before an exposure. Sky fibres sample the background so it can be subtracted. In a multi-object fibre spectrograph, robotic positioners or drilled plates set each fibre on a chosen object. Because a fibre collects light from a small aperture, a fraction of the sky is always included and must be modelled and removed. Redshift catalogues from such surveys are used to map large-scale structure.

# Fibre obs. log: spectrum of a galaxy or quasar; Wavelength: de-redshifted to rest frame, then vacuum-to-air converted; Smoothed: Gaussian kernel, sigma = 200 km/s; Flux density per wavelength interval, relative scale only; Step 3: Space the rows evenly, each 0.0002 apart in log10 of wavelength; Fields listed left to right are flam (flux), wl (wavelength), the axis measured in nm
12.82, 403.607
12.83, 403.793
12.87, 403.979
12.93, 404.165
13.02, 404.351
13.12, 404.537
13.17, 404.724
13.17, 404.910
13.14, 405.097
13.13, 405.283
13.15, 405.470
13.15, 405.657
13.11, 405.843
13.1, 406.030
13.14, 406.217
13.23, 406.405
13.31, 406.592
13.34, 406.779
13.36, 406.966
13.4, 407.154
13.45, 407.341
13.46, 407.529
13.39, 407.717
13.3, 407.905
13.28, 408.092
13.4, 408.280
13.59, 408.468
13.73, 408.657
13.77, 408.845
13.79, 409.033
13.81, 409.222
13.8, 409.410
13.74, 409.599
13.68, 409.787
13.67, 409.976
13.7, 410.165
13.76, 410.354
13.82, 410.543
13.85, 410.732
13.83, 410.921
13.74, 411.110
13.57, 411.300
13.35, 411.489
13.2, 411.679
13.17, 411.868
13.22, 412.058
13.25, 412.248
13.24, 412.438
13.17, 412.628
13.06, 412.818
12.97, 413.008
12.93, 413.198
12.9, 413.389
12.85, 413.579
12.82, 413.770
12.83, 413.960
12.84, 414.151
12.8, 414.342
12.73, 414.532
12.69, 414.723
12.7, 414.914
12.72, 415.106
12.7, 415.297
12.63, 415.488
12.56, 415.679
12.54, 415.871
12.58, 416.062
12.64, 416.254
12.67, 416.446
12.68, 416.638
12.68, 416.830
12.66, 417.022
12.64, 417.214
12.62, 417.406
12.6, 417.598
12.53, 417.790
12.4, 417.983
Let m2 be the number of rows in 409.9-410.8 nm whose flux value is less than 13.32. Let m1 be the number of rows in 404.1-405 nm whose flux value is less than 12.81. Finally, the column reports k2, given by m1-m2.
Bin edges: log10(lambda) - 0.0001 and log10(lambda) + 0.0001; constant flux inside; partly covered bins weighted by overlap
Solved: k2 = 0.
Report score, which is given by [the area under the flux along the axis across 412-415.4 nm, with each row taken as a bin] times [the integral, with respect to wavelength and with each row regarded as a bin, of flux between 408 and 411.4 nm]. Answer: 2043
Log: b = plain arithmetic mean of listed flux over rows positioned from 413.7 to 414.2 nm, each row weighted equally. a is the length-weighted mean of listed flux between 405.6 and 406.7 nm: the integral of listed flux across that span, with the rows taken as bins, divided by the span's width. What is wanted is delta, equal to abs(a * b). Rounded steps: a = 13.2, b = 12.8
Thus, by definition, 169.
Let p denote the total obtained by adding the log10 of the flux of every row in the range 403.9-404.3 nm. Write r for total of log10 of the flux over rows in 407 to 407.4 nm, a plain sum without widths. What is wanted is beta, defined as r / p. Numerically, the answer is 1.02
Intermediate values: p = 2.22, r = 2.26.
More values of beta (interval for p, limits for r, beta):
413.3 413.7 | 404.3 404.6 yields 1.01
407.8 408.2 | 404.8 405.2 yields 1.00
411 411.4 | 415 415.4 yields 0.97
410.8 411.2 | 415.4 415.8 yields 0.97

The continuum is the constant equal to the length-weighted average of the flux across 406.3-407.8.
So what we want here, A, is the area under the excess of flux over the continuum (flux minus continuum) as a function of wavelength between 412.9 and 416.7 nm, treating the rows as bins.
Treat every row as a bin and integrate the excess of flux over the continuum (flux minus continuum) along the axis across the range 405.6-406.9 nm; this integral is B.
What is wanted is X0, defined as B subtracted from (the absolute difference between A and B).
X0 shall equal 2.4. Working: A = -2.4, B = -0.2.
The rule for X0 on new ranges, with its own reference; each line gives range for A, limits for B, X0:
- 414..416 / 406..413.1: 1.3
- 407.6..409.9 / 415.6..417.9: 4.0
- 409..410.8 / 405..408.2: 1.3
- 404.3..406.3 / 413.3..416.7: 3.9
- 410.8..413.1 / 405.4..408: 0.3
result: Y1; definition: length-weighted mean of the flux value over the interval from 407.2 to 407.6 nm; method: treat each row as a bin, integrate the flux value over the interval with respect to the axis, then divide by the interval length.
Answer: 13.5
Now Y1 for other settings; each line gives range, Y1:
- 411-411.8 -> 13.5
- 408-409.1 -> 13.6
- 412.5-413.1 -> 13.1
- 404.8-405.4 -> 13.2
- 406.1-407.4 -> 13.3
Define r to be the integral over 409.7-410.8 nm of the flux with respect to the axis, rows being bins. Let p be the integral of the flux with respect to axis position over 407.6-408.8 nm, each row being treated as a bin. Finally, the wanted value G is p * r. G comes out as 244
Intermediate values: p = 16.2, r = 15.1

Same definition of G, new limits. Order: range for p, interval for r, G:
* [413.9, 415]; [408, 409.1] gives 210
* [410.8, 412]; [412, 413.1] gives 234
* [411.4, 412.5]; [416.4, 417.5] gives 203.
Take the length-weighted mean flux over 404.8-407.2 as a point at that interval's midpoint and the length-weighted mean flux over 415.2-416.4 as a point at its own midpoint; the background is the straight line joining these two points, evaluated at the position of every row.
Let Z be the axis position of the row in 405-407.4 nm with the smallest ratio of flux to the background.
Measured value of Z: 405.097 nm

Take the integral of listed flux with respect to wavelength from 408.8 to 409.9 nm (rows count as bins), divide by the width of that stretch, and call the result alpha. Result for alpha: 13.8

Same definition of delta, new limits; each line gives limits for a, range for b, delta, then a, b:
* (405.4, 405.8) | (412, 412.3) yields 174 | 13.2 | 13.2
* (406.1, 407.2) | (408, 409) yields 180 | 13.3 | 13.6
